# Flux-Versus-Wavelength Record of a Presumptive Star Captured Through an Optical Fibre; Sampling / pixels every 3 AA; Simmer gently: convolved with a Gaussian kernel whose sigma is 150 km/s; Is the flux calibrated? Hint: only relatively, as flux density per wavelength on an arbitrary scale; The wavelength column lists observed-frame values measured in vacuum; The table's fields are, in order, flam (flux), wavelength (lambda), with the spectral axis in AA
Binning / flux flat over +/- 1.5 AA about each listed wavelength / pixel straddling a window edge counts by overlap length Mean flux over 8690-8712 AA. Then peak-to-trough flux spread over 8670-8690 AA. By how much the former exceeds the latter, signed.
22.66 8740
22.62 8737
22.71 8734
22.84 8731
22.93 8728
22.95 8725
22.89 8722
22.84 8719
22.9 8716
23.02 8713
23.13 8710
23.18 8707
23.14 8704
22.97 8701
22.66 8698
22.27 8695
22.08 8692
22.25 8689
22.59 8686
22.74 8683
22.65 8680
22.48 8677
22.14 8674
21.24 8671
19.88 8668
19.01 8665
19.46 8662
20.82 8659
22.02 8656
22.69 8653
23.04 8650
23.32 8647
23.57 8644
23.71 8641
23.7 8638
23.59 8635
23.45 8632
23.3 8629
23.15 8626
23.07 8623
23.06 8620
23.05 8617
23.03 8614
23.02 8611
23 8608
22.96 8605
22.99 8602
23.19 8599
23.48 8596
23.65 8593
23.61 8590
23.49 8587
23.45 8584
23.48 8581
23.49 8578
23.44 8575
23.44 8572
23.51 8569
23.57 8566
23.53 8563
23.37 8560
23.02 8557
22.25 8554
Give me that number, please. 21.3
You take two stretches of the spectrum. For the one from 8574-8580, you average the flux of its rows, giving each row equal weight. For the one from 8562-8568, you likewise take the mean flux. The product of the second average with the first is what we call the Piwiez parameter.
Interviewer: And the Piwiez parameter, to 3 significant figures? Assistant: 553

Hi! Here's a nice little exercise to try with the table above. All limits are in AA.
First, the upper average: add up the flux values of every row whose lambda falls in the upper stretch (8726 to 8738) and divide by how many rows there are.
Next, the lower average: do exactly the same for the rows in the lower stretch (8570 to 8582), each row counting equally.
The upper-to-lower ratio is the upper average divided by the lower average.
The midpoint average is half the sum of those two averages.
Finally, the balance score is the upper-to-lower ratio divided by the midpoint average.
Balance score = 0.0420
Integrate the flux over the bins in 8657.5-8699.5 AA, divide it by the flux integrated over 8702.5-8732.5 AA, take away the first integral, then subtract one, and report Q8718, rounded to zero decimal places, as -906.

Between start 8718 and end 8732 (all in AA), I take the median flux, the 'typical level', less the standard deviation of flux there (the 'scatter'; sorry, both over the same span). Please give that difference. 22.8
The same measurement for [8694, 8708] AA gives 22.6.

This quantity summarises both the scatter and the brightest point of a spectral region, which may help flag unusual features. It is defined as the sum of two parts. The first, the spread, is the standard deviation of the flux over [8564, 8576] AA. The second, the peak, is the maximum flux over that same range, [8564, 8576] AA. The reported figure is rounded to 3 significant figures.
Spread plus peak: 23.6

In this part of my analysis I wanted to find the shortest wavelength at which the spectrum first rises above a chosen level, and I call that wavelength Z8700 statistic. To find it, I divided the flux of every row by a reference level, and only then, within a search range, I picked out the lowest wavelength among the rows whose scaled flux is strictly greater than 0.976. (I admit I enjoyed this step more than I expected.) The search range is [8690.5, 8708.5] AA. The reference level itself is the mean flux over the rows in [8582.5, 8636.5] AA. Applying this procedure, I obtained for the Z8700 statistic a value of 8701 AA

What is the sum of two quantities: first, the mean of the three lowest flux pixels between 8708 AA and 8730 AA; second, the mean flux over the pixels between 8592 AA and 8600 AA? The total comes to 46.3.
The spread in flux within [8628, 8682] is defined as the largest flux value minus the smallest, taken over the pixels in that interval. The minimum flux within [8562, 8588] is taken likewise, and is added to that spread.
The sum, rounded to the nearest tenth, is 28.1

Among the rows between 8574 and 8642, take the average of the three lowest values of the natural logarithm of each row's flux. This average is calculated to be 3.13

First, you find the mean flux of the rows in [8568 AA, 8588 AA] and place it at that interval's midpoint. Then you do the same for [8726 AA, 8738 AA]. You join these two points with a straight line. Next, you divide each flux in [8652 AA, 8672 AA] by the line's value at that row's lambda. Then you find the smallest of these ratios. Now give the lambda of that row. 8665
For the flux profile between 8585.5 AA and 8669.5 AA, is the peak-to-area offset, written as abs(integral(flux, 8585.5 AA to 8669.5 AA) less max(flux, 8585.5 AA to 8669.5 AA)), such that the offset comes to 1885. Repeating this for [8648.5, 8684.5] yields 751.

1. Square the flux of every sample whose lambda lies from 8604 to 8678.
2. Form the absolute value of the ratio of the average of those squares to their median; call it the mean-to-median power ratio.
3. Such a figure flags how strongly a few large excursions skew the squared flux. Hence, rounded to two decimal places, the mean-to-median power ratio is 0.96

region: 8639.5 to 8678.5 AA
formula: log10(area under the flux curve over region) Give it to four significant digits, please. 2.929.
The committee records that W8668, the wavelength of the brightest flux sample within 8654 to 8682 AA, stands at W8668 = 8680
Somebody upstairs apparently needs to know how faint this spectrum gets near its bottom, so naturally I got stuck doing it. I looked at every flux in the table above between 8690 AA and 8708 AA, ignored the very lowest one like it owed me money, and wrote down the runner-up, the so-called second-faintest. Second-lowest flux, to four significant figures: 22.27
